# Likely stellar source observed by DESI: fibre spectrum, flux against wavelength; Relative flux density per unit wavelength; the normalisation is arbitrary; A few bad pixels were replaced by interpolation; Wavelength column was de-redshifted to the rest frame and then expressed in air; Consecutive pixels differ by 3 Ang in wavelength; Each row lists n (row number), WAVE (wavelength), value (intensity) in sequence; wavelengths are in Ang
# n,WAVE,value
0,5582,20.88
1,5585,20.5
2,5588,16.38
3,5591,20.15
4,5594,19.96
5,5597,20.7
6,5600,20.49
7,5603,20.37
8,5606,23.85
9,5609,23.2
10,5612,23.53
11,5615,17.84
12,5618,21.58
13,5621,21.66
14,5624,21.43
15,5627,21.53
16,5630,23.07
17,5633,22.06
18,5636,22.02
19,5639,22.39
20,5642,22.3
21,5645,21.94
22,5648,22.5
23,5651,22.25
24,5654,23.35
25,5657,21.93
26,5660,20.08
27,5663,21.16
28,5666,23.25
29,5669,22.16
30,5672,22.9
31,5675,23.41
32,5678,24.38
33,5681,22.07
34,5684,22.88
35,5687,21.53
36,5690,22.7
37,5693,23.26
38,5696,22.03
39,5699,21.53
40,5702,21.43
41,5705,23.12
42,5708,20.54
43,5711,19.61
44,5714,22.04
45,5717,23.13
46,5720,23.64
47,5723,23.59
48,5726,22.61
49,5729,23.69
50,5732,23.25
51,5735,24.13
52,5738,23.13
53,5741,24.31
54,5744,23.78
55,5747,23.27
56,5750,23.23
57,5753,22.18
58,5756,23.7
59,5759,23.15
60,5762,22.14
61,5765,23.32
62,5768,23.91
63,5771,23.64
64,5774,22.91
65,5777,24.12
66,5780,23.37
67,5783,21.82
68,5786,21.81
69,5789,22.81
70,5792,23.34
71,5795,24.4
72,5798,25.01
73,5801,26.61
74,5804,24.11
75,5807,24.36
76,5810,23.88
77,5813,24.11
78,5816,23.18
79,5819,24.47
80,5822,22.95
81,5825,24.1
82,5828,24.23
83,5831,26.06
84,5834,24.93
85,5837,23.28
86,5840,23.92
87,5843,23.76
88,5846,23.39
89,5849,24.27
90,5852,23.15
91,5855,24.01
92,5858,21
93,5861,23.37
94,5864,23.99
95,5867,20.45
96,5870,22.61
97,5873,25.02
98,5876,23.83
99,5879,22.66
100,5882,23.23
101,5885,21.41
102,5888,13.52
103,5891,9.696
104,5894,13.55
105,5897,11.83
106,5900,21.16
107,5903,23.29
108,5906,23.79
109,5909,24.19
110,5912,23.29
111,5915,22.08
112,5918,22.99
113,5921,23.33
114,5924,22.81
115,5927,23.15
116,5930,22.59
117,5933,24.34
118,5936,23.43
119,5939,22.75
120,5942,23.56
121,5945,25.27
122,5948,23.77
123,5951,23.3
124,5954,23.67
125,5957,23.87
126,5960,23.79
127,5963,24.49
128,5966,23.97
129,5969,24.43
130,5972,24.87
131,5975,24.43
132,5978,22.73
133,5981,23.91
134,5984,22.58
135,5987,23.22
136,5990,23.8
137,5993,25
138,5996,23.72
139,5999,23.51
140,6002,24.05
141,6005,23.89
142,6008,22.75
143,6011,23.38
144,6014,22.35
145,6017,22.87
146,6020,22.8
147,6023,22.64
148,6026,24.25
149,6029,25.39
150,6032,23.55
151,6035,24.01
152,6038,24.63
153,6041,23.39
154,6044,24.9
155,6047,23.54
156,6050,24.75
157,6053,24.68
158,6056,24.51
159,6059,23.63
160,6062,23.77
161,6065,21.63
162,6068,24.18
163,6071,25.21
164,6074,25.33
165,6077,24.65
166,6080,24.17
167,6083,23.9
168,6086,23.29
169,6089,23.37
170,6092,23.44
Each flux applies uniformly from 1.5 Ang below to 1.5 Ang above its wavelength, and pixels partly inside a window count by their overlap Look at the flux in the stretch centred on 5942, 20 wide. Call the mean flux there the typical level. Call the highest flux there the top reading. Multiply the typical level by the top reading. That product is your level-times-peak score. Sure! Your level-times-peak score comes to 601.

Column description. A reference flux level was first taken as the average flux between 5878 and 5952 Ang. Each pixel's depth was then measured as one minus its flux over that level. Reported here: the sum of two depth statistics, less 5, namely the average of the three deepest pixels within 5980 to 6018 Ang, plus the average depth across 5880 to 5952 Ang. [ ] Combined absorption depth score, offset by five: -5.05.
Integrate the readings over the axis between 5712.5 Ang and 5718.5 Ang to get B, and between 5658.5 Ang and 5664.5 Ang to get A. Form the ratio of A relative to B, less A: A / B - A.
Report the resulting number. -123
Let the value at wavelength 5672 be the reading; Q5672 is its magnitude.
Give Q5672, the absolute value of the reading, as 22.9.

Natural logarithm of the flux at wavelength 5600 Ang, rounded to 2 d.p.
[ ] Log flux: 3.02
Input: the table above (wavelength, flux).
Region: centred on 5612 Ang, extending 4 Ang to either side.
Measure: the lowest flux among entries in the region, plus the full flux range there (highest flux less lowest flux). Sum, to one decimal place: 23.5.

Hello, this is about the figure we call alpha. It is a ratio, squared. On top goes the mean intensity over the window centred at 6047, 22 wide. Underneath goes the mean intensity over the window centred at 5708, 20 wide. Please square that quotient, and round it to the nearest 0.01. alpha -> 1.27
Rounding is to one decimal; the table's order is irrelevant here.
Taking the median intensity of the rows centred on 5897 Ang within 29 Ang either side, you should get 22.8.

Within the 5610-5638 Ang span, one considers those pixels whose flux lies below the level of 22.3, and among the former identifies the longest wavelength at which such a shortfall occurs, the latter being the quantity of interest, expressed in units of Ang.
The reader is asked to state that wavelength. 5636 Ang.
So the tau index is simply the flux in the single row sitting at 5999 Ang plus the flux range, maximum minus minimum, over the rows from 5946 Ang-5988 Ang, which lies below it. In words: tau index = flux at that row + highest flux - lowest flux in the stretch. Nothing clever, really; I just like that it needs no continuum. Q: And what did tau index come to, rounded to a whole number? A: 26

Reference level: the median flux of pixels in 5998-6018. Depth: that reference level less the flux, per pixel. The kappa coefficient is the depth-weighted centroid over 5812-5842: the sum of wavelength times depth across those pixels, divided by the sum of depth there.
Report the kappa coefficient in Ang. 5828.7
